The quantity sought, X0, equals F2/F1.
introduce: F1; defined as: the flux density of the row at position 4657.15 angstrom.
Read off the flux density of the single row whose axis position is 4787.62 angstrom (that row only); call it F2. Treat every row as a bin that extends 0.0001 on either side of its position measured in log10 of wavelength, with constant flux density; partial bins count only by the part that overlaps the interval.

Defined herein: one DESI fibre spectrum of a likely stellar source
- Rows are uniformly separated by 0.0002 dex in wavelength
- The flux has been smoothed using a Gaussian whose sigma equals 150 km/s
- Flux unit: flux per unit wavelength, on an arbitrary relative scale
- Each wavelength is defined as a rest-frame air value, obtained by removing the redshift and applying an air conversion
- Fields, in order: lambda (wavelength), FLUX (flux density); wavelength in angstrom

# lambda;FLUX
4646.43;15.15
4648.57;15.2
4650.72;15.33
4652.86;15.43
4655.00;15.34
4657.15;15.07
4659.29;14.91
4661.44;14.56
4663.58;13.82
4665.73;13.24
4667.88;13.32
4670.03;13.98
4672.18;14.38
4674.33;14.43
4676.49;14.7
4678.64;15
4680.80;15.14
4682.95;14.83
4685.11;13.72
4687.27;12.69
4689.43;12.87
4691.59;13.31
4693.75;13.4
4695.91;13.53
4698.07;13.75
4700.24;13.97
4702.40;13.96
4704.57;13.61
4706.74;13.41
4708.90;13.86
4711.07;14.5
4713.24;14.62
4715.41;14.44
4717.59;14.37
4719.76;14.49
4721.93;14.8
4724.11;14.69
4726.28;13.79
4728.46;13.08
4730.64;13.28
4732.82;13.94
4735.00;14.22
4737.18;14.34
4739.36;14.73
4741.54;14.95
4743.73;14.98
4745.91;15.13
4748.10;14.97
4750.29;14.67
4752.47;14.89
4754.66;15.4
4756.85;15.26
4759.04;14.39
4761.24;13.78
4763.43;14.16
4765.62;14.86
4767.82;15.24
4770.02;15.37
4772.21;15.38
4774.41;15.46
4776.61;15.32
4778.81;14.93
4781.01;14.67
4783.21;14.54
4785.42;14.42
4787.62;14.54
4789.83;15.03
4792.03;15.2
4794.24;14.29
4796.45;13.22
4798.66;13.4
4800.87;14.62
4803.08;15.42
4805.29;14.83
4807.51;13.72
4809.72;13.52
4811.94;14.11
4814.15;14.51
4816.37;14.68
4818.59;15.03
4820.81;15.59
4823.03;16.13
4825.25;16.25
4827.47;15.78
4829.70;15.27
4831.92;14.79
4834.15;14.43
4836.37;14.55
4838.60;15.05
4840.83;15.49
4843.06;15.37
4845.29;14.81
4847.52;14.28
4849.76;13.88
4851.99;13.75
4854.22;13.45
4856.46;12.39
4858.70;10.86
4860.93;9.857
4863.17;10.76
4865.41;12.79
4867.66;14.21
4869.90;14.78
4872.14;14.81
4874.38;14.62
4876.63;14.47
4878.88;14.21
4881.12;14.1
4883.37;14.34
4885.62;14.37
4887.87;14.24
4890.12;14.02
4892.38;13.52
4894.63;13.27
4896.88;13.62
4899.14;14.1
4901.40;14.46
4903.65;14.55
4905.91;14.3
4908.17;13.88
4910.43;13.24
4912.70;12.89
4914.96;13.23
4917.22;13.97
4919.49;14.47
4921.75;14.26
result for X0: 0.96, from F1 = 15.07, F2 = 14.54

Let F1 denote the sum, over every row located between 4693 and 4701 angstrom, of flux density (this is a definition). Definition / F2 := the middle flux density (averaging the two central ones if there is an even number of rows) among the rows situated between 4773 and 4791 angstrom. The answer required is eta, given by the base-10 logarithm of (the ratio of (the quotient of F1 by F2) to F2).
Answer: -0.60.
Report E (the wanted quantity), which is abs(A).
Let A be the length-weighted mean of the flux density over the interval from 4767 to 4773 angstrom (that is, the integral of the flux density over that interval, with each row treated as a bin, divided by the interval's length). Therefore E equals 15.3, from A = 15.3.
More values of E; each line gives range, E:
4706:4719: 14.2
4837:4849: 14.9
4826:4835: 15.1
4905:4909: 14.1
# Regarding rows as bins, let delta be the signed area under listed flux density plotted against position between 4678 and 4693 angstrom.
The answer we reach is 208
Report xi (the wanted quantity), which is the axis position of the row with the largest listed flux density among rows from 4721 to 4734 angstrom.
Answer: 4721.93 angstrom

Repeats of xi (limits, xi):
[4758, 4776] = 4774.41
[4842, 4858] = 4843.06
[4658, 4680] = 4678.64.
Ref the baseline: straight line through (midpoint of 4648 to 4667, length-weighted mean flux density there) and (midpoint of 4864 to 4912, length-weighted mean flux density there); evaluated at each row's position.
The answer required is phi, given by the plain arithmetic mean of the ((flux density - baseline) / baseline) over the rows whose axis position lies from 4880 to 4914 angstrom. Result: -0.01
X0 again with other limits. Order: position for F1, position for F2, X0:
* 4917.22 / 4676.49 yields 1.05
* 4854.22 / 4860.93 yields 0.73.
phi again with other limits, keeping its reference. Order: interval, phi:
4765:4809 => 0.03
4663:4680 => -0.04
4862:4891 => -0.01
